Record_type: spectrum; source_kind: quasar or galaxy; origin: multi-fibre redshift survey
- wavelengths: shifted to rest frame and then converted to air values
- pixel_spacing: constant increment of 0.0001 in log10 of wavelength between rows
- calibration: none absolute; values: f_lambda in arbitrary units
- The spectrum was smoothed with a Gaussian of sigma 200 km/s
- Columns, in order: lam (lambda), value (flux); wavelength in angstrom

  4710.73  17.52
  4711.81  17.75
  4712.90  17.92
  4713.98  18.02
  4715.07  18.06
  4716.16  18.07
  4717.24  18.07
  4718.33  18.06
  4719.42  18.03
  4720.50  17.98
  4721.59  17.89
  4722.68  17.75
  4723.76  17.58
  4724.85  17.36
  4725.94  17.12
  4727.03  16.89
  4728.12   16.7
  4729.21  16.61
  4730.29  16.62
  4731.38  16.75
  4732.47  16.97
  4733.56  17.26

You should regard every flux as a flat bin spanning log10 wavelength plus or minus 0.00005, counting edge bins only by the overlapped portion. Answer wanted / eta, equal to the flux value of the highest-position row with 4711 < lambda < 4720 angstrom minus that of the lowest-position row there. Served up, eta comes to 0.28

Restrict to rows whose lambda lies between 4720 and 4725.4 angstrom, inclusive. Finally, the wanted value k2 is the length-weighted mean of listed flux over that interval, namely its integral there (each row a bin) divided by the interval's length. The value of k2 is 17.70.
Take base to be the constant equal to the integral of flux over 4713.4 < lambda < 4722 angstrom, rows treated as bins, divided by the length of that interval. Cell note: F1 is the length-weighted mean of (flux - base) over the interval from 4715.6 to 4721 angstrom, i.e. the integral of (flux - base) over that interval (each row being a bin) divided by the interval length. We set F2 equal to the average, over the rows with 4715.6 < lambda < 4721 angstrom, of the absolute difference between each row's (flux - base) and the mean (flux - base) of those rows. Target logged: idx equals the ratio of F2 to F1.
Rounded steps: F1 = 0.0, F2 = 0.03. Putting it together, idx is 1.5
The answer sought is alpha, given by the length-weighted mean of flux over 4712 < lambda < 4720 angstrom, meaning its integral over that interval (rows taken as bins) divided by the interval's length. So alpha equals 18.01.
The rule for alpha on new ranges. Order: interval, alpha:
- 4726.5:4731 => 16.73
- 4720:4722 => 17.91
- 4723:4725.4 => 17.52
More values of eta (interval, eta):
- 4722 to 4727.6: -0.86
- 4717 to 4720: -0.04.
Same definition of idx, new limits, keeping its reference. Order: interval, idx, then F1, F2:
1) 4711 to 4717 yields -1.4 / -0.1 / 0.10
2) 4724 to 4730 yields -0.2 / -1.1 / 0.24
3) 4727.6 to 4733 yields -0.1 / -1.3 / 0.10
